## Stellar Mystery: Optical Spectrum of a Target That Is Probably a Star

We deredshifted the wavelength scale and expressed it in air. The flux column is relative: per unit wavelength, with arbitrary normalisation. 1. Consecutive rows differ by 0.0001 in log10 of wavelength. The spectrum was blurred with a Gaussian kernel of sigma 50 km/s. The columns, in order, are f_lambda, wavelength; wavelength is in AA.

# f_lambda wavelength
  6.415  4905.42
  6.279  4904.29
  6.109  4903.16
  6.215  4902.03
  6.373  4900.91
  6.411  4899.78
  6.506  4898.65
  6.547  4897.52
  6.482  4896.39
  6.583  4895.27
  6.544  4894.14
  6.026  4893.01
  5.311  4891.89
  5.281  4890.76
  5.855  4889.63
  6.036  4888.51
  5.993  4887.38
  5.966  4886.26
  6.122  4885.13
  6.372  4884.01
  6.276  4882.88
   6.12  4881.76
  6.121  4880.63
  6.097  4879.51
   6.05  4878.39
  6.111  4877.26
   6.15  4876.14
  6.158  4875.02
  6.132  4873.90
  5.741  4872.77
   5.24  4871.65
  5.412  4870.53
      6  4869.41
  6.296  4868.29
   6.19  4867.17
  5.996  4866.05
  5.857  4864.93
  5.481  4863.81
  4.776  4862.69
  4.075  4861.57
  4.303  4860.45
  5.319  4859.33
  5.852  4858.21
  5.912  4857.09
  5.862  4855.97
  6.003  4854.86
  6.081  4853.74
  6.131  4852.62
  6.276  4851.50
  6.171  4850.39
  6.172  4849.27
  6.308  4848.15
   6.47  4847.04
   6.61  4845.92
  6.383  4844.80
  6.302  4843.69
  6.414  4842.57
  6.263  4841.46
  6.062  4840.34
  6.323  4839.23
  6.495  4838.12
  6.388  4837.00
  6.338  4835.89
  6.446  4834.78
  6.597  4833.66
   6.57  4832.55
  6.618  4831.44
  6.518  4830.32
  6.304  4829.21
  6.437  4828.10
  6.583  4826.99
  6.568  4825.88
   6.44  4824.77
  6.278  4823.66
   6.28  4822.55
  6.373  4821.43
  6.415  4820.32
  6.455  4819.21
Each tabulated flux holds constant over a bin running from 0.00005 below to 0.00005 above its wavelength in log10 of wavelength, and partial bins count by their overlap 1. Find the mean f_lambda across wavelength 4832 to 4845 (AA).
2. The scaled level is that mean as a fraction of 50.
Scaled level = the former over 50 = 0.128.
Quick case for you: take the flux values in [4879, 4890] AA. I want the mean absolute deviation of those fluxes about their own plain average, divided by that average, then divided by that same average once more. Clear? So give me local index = 0.0029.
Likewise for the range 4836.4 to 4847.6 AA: 0.0026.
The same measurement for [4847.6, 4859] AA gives 0.0037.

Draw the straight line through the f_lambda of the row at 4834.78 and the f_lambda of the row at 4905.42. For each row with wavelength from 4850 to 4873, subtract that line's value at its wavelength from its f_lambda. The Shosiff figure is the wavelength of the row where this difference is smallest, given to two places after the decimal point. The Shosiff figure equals 4861.57 AA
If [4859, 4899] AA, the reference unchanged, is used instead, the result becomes 4861.57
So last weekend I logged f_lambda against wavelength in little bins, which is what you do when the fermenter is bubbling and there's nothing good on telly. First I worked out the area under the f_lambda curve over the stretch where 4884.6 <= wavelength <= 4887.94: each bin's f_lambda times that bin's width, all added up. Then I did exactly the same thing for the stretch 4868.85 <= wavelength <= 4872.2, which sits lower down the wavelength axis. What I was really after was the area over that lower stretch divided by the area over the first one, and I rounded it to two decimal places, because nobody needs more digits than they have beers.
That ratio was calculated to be 0.92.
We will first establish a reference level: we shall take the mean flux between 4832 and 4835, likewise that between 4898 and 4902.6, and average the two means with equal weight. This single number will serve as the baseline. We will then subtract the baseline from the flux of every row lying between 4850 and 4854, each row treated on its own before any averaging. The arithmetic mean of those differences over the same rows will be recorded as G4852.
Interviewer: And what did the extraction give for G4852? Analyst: -0.29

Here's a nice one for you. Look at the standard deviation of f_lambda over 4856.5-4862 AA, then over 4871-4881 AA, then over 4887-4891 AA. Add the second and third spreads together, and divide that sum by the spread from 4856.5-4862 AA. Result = 1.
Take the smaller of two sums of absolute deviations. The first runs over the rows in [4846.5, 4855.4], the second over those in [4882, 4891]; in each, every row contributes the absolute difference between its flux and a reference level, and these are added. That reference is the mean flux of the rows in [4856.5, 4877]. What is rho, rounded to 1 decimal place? 3.7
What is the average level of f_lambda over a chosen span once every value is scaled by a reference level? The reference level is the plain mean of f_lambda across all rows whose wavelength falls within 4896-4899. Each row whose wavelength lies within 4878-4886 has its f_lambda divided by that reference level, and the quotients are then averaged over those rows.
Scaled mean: 0.95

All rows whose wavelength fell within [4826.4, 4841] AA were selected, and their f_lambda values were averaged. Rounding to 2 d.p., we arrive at 6.44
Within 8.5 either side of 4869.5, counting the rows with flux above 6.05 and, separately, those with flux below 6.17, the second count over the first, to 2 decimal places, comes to 2.17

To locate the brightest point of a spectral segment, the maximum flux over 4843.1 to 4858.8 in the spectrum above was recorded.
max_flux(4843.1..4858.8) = 6.61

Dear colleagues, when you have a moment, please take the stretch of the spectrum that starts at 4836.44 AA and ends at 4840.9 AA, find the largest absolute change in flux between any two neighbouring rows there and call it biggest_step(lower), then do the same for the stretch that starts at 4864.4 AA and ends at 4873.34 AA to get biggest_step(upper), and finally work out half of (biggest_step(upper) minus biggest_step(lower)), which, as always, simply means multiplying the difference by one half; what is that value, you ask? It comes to 0.16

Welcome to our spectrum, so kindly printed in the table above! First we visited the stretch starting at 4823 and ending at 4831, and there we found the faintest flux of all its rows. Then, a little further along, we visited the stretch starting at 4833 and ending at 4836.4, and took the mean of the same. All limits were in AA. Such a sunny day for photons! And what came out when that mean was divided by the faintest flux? 1.03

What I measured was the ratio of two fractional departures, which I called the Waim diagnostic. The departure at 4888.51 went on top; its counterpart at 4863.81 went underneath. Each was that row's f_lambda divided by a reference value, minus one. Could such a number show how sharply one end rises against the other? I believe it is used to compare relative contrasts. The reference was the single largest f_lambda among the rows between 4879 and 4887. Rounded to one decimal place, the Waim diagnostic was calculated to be 0.4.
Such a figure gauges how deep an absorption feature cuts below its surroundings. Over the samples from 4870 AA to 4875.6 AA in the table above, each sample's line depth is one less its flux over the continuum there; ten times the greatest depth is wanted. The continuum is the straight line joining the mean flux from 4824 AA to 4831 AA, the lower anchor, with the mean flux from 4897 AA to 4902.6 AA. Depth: 1.9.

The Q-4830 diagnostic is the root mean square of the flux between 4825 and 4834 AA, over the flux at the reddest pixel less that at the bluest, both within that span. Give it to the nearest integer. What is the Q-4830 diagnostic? 225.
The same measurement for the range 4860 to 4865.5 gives 3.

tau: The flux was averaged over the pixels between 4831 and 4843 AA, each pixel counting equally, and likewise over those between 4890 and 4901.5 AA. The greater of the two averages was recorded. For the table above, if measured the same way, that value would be 6.4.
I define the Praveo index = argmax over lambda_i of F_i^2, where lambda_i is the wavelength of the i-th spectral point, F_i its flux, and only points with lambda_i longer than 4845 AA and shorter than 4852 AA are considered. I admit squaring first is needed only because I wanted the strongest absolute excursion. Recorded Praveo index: 4845.92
